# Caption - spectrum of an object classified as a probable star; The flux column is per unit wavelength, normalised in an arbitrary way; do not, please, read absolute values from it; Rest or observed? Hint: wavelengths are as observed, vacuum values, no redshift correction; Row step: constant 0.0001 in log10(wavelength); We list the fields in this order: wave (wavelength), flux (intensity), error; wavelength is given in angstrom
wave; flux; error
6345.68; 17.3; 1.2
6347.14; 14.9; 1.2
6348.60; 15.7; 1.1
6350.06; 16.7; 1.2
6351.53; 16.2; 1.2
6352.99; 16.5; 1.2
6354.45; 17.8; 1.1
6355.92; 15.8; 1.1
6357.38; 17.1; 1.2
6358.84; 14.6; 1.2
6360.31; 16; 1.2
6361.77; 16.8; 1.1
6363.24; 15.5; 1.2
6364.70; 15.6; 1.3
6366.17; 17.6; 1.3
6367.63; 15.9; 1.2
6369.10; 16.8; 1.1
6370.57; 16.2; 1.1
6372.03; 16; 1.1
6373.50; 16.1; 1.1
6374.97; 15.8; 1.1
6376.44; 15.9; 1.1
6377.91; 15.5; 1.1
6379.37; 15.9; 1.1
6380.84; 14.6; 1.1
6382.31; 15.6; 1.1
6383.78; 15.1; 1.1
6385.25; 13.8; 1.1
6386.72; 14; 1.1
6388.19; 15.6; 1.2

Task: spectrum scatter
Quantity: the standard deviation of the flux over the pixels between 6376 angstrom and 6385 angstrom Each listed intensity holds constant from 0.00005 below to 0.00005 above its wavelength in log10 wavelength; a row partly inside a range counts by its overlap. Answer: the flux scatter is 0.5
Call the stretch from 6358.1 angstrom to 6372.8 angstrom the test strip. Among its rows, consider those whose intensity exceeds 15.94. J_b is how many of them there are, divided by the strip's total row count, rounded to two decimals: 0.60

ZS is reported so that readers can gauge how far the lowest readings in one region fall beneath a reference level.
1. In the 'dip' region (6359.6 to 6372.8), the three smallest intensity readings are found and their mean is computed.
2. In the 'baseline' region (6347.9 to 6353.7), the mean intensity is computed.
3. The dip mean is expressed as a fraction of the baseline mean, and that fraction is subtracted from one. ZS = 0.037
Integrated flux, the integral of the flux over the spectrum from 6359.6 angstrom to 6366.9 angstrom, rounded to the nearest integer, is 119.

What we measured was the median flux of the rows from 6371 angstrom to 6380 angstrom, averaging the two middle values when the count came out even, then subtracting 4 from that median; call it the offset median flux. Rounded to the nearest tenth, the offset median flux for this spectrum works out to 11.9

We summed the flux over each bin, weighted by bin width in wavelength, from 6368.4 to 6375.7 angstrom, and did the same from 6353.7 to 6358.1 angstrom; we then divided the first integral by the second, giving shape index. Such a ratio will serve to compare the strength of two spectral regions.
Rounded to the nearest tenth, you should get 1.6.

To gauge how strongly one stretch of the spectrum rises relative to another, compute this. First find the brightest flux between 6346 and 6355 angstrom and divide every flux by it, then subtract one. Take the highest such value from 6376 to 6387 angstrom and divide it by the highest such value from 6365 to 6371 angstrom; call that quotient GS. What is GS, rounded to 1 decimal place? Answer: 9.5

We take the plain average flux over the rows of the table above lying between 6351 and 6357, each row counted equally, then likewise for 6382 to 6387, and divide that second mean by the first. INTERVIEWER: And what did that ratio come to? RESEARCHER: 0.88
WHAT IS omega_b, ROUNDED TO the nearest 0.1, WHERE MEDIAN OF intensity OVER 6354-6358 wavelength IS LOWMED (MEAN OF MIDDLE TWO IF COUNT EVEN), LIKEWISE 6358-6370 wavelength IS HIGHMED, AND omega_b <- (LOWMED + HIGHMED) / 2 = 16.5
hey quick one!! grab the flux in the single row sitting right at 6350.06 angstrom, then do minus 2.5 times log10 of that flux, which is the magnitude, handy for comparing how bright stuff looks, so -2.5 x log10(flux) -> -3.06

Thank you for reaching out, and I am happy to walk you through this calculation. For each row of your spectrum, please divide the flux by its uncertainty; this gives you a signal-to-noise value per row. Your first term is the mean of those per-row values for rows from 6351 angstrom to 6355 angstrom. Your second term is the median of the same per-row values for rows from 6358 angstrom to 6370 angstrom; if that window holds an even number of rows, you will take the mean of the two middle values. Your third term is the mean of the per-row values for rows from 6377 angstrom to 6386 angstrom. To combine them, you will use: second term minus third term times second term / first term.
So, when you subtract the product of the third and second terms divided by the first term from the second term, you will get 0.7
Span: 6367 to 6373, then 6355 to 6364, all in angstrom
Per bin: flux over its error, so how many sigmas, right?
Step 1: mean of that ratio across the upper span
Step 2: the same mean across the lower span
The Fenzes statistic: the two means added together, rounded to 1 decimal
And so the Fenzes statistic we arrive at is 28.2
